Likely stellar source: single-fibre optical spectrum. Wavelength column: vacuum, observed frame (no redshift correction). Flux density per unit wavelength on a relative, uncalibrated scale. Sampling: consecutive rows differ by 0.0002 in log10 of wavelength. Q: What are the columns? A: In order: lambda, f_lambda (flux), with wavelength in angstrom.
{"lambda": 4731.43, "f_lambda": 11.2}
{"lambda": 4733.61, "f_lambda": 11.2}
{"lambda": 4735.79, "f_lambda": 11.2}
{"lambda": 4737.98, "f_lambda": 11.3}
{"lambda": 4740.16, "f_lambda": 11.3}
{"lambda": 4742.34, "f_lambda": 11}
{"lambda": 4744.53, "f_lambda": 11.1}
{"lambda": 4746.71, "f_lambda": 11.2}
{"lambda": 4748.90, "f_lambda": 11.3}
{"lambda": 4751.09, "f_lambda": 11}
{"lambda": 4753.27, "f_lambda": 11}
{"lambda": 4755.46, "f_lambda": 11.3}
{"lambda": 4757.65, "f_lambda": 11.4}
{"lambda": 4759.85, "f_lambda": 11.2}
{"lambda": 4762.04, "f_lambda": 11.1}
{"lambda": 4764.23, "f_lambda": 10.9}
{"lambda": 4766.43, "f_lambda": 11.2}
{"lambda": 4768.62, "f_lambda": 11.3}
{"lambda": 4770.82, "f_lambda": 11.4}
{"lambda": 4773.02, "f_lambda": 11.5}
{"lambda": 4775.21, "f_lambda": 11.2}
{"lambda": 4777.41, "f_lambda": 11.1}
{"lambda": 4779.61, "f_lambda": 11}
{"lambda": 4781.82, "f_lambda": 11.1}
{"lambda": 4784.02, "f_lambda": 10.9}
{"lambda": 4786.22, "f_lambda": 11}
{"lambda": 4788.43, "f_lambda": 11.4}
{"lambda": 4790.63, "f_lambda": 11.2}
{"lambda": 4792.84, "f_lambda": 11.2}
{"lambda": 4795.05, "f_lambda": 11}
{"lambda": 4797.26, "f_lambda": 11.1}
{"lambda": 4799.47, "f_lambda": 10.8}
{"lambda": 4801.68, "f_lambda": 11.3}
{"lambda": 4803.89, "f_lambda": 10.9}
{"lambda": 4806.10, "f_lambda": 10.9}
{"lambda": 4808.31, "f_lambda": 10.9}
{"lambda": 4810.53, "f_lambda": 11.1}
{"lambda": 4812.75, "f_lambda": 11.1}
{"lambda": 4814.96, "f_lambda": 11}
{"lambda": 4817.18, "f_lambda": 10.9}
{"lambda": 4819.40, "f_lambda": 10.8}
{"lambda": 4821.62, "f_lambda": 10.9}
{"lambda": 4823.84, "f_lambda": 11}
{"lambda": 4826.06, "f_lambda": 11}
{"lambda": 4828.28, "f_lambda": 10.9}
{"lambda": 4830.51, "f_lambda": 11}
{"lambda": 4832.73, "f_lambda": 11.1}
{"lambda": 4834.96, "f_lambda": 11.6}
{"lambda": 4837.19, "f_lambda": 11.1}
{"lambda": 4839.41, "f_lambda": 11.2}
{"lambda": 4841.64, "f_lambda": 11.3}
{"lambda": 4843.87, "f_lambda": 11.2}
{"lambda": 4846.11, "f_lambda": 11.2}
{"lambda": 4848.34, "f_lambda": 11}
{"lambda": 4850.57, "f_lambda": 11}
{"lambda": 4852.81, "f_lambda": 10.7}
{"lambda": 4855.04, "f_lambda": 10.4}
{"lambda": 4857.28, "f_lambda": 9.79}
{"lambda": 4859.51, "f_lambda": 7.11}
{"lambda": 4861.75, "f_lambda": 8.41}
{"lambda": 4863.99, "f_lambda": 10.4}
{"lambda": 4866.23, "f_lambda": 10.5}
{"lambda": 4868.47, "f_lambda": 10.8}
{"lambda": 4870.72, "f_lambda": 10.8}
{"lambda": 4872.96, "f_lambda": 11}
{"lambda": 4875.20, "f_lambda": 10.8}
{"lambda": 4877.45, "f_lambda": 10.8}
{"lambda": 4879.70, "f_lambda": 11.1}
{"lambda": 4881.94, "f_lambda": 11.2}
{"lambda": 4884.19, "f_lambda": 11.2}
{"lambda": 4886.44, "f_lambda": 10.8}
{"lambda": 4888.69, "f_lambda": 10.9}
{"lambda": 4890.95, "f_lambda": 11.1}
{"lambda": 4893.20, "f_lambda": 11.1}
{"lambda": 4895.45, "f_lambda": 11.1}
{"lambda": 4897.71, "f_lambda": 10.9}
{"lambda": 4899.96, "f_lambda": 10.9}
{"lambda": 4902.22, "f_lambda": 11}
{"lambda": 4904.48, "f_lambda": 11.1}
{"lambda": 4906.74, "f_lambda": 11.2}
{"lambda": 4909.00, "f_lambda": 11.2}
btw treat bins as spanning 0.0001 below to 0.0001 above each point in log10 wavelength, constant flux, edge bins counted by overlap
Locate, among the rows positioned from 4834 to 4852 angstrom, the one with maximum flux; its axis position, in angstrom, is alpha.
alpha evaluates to 4834.96 angstrom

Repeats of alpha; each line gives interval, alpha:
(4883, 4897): 4884.19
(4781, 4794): 4788.43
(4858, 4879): 4872.96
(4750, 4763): 4757.65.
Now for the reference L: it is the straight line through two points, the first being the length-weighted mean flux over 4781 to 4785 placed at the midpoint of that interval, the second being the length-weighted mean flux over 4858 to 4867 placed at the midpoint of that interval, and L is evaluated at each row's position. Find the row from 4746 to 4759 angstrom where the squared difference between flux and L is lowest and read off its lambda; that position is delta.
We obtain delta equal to 4757.65 angstrom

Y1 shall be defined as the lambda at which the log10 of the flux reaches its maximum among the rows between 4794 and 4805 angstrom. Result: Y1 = 4801.68 angstrom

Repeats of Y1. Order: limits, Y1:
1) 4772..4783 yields 4773.02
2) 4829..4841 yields 4834.96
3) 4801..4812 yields 4801.68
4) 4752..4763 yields 4757.65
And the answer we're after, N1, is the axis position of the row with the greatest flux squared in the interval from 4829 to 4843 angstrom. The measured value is 4834.96 angstrom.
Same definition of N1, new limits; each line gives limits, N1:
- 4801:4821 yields 4801.68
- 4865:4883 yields 4881.94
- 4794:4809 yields 4801.68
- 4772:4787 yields 4773.02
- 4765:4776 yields 4773.02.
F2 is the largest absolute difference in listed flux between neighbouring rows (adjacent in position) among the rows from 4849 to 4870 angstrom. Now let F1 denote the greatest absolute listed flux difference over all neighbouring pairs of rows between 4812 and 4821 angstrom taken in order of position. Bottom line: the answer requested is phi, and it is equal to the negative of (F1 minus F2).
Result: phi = 2.58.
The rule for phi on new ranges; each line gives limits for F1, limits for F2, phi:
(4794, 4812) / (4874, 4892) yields -0.10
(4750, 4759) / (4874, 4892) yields 0.10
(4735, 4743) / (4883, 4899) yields 0.10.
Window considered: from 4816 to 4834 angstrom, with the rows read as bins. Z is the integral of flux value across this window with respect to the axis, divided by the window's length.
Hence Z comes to 11.0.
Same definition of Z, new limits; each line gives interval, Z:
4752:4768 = 11.2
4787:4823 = 11.0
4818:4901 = 10.8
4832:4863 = 10.5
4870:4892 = 11.0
